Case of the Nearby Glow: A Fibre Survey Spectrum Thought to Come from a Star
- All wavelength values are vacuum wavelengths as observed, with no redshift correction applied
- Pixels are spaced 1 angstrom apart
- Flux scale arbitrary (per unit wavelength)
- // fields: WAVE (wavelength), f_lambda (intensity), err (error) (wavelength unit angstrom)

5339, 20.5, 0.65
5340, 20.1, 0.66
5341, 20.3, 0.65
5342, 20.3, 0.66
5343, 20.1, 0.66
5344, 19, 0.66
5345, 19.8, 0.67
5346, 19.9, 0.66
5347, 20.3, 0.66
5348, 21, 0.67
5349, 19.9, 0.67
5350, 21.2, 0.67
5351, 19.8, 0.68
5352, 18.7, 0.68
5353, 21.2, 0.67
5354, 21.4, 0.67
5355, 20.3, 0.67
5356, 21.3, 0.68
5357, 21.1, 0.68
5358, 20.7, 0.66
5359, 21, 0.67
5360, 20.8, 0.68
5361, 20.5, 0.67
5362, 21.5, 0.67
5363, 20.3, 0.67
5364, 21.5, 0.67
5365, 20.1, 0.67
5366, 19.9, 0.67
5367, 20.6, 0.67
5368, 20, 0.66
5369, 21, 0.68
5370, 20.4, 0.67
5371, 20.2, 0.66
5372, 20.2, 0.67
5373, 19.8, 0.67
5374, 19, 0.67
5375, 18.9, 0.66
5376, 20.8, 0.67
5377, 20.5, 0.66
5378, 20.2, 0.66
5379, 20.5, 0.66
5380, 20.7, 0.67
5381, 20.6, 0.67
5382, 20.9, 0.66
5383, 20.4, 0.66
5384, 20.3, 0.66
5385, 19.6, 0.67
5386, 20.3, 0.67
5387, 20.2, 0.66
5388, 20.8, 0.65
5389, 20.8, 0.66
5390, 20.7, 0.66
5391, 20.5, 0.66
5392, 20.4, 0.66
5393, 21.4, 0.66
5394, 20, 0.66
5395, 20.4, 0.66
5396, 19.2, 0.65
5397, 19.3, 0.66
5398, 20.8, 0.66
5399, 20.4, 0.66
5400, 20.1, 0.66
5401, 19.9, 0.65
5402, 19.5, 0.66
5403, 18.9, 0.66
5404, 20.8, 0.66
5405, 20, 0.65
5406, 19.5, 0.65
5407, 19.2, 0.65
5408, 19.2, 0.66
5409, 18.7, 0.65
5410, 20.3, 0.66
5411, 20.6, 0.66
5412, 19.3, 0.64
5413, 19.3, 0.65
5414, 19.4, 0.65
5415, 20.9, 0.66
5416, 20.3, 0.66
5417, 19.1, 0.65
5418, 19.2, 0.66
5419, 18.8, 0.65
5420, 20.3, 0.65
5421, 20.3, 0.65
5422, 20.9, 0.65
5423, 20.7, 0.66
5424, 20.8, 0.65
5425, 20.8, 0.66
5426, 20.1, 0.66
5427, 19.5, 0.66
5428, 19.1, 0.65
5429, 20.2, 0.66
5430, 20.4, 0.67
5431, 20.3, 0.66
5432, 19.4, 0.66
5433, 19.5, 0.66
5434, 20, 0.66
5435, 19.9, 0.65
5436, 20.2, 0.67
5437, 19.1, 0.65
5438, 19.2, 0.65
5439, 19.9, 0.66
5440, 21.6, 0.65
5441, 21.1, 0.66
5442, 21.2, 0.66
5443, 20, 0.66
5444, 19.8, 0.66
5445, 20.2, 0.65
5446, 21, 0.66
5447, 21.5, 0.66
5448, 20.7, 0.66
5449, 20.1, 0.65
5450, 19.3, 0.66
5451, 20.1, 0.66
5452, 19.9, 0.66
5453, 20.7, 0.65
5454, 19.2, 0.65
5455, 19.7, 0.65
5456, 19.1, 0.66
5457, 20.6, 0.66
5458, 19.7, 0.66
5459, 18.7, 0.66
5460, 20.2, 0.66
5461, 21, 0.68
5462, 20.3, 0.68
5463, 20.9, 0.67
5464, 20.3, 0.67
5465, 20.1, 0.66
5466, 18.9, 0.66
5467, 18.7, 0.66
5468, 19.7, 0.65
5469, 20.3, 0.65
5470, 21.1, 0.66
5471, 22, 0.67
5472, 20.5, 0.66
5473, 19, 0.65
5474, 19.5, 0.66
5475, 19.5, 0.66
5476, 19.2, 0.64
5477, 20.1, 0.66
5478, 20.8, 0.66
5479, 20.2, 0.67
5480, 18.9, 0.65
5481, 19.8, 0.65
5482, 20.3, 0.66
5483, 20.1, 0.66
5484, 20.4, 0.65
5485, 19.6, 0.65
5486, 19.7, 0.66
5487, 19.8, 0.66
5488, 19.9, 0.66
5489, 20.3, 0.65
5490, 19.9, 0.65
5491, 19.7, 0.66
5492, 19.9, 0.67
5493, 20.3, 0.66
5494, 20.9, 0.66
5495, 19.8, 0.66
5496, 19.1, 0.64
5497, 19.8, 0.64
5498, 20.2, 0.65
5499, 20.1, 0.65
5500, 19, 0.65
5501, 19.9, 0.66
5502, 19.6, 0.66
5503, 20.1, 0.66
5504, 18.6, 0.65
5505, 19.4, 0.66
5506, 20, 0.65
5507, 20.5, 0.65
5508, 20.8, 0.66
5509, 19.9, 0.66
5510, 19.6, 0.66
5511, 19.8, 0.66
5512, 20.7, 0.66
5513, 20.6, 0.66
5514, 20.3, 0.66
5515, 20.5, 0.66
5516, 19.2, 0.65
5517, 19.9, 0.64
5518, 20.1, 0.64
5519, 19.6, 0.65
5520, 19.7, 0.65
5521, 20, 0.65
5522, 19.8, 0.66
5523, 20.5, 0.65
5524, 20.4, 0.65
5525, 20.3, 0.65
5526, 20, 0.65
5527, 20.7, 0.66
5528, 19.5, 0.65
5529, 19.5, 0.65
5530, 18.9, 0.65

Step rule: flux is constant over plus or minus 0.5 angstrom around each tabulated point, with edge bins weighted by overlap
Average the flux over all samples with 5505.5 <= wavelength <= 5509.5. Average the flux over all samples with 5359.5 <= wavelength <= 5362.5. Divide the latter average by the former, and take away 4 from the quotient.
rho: -2.97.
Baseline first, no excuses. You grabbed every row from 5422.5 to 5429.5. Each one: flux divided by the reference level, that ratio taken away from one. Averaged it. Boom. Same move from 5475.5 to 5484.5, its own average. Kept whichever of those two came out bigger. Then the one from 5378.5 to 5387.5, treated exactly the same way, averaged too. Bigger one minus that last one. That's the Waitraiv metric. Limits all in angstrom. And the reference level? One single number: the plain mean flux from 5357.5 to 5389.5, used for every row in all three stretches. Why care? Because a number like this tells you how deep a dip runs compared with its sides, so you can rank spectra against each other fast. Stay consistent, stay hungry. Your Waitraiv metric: 0.020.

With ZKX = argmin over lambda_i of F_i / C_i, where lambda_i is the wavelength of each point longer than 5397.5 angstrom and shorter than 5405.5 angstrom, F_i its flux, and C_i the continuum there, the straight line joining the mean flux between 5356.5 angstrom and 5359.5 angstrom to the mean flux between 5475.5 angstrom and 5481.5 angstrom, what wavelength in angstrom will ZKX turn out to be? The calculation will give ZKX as 5403 angstrom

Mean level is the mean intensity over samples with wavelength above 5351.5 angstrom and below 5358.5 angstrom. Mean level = 20.7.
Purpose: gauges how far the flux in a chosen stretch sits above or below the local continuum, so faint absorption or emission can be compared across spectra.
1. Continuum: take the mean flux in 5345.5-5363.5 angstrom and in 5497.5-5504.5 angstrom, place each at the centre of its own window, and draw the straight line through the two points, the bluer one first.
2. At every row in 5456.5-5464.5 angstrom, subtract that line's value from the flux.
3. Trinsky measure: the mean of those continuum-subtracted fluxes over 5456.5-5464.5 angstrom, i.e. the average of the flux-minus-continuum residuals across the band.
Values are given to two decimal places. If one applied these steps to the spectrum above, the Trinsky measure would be 0.30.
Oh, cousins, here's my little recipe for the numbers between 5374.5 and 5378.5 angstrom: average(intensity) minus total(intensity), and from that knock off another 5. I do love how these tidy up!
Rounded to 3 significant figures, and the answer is -65.3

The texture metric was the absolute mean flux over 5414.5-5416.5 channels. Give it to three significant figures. 20.6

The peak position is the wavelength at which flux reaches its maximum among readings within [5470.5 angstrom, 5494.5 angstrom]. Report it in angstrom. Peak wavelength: 5471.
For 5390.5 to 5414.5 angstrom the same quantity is 5393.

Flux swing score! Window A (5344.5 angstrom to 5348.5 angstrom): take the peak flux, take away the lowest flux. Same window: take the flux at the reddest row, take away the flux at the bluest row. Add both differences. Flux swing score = 2.4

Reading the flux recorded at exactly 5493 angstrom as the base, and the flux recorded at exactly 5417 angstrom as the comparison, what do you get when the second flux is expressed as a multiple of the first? 0.94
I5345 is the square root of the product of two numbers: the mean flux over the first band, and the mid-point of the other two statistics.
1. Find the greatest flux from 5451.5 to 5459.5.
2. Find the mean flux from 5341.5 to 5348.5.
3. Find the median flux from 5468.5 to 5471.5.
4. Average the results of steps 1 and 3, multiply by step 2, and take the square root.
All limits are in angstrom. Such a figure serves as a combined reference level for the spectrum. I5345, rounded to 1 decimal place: 20.5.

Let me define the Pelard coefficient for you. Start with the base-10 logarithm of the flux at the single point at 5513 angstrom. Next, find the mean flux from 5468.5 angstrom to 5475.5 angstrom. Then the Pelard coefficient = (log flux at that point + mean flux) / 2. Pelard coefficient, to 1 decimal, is 10.8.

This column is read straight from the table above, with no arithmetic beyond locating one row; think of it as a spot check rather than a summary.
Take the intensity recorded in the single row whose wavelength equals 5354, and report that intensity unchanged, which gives 21.4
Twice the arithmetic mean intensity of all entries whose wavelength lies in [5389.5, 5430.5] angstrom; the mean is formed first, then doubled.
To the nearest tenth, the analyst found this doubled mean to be 40.0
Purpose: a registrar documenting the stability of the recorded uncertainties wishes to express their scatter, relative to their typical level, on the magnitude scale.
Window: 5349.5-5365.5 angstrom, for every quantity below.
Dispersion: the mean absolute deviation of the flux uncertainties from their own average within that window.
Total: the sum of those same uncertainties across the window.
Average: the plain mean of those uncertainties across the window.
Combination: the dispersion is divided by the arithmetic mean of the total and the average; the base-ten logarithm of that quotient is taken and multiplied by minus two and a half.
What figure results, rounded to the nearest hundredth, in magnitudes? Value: 7.72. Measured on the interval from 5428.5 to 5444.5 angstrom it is 7.77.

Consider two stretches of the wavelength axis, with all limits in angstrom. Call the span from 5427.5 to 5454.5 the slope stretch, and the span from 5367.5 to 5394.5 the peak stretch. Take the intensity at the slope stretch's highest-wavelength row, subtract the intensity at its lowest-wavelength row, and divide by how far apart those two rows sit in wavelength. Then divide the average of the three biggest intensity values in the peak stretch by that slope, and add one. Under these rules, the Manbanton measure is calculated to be 5487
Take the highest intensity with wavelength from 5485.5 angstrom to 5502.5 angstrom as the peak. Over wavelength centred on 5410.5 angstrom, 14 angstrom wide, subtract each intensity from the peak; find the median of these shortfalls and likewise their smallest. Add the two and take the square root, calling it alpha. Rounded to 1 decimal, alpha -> 1.2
